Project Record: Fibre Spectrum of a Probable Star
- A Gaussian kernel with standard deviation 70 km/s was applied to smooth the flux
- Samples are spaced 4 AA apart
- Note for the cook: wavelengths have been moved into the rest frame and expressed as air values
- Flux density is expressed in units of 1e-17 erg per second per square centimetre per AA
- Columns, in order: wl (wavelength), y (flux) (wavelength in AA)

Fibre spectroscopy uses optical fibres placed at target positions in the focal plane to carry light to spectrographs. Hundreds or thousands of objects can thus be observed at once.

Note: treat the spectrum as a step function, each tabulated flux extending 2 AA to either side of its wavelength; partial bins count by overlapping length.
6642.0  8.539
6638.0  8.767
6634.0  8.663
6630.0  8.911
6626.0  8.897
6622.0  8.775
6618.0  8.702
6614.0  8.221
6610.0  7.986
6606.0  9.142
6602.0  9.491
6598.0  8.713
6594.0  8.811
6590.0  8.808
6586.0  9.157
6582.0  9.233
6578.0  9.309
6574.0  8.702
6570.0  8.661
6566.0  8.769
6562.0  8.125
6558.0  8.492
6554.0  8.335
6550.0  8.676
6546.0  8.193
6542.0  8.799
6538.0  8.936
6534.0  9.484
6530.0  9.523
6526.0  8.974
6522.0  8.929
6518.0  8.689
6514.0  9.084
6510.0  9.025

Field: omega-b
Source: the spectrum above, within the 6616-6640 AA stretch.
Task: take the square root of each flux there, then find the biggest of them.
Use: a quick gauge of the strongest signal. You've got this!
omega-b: 2.99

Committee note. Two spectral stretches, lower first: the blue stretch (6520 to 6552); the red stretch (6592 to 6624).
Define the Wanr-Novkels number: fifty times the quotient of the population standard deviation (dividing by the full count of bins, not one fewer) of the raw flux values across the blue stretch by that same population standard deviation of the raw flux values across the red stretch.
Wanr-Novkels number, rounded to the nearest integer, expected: 45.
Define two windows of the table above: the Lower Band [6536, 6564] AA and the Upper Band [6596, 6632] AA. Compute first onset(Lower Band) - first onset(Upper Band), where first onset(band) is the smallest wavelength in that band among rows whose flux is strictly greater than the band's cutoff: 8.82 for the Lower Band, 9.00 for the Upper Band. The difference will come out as -64 AA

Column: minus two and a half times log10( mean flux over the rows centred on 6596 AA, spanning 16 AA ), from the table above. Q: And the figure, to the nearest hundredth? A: -2.38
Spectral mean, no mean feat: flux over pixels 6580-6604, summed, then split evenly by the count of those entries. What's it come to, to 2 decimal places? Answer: 9.04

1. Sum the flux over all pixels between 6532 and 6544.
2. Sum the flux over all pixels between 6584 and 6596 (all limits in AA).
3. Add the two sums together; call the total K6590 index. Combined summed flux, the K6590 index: 54.0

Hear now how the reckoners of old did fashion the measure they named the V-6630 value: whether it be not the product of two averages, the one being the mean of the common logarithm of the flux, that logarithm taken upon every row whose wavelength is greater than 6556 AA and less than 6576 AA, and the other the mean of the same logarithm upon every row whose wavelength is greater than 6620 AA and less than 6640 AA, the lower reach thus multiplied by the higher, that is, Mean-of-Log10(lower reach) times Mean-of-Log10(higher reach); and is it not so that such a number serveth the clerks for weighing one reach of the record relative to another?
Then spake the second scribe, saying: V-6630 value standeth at 0.880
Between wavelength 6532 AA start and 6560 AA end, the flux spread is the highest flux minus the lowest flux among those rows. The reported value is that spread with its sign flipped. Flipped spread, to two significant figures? -1.3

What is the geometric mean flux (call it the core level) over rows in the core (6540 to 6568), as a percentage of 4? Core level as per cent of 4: 212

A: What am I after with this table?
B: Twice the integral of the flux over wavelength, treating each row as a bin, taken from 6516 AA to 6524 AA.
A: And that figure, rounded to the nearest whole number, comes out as 141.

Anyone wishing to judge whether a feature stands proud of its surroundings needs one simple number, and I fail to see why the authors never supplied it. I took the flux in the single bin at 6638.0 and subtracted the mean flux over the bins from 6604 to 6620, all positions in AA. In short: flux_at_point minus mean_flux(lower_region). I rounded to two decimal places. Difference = 0.25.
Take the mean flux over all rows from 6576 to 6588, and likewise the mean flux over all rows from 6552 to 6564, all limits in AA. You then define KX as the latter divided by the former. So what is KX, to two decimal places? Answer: 0.90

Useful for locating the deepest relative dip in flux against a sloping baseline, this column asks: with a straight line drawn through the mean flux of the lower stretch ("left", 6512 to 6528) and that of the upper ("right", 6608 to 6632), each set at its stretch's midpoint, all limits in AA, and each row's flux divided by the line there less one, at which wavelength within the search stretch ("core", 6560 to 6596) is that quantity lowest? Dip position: 6562.0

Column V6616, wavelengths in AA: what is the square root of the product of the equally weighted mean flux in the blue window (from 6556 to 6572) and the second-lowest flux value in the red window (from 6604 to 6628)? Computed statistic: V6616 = 8.37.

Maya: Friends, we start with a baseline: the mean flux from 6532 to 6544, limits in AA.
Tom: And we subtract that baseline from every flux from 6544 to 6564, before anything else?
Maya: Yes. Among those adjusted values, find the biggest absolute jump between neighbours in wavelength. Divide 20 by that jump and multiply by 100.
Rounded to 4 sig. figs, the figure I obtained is 4141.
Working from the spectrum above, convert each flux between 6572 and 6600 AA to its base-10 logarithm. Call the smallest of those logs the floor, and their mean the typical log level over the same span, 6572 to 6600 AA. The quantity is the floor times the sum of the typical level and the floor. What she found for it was 1.78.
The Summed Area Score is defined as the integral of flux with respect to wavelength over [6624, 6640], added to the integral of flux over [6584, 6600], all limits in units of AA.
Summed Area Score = 283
